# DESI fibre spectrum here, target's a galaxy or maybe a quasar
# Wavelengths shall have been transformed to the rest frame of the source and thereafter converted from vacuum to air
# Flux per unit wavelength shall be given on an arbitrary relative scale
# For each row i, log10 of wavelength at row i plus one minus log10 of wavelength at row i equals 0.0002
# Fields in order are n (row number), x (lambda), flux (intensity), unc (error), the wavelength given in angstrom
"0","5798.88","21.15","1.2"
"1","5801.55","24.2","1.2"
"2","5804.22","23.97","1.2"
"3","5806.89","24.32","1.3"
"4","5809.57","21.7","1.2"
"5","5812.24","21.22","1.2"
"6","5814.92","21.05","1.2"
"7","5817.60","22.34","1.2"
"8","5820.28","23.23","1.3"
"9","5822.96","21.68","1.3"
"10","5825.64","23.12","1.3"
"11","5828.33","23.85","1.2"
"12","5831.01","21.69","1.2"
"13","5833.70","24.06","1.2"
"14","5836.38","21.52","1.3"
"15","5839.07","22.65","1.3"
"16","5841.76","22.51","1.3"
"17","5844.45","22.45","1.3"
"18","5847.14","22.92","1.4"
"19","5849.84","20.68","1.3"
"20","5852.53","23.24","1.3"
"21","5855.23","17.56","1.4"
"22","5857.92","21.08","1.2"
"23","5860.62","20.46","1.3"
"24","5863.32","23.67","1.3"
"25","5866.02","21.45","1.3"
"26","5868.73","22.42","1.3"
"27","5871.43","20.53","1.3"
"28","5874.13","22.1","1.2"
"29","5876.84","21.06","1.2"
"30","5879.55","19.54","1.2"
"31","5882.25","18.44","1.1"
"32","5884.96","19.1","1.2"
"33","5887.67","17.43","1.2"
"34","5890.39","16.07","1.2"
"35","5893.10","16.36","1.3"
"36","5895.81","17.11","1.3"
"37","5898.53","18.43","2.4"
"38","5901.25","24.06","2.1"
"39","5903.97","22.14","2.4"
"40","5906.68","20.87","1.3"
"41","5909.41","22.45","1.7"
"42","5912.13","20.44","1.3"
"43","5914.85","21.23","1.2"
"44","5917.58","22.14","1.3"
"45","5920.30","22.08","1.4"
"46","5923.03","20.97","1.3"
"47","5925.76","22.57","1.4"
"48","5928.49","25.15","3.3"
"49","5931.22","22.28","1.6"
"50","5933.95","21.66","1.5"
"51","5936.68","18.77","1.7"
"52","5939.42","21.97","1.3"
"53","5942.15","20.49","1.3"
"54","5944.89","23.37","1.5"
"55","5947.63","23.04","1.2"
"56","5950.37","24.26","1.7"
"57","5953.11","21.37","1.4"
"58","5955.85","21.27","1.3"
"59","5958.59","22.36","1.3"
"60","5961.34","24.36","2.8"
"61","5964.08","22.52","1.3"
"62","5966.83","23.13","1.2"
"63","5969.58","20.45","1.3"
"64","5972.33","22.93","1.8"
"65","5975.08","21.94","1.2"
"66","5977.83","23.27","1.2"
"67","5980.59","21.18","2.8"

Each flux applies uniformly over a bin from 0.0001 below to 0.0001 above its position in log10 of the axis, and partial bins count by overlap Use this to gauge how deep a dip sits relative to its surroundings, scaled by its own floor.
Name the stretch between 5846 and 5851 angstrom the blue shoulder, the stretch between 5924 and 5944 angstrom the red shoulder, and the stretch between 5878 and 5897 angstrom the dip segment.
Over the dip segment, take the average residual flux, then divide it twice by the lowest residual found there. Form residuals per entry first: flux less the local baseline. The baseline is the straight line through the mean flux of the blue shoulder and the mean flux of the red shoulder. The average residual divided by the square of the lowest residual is -0.12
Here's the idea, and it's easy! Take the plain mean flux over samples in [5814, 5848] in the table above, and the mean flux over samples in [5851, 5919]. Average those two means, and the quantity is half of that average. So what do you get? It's 10.7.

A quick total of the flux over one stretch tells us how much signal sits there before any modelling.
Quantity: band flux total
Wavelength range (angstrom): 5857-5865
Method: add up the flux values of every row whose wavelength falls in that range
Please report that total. 65.2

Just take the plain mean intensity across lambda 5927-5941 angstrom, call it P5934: 22.0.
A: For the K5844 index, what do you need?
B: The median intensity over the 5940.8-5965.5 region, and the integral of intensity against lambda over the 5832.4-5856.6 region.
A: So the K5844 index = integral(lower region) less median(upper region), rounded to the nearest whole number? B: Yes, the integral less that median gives 509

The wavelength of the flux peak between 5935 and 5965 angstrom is 5961.34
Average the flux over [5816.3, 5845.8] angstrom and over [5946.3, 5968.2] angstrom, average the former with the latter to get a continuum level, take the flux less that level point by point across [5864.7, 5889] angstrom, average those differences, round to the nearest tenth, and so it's -2.5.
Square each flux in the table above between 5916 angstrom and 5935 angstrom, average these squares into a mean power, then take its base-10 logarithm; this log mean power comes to 2.70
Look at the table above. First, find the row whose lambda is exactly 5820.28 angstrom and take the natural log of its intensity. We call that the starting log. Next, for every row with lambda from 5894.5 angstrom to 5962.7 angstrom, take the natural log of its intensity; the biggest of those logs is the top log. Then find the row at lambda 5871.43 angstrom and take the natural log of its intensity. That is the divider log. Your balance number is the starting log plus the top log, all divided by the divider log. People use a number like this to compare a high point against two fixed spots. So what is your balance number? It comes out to 2.11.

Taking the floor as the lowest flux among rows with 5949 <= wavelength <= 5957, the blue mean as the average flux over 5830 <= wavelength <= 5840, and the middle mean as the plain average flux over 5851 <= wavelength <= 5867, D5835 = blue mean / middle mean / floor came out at 0.050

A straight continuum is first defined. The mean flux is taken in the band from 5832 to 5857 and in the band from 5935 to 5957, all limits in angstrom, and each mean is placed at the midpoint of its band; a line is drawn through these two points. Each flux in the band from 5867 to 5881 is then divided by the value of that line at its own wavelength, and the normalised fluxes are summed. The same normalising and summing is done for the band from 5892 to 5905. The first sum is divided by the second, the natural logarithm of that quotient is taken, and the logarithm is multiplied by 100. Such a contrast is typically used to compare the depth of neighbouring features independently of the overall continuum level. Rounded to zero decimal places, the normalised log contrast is 7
